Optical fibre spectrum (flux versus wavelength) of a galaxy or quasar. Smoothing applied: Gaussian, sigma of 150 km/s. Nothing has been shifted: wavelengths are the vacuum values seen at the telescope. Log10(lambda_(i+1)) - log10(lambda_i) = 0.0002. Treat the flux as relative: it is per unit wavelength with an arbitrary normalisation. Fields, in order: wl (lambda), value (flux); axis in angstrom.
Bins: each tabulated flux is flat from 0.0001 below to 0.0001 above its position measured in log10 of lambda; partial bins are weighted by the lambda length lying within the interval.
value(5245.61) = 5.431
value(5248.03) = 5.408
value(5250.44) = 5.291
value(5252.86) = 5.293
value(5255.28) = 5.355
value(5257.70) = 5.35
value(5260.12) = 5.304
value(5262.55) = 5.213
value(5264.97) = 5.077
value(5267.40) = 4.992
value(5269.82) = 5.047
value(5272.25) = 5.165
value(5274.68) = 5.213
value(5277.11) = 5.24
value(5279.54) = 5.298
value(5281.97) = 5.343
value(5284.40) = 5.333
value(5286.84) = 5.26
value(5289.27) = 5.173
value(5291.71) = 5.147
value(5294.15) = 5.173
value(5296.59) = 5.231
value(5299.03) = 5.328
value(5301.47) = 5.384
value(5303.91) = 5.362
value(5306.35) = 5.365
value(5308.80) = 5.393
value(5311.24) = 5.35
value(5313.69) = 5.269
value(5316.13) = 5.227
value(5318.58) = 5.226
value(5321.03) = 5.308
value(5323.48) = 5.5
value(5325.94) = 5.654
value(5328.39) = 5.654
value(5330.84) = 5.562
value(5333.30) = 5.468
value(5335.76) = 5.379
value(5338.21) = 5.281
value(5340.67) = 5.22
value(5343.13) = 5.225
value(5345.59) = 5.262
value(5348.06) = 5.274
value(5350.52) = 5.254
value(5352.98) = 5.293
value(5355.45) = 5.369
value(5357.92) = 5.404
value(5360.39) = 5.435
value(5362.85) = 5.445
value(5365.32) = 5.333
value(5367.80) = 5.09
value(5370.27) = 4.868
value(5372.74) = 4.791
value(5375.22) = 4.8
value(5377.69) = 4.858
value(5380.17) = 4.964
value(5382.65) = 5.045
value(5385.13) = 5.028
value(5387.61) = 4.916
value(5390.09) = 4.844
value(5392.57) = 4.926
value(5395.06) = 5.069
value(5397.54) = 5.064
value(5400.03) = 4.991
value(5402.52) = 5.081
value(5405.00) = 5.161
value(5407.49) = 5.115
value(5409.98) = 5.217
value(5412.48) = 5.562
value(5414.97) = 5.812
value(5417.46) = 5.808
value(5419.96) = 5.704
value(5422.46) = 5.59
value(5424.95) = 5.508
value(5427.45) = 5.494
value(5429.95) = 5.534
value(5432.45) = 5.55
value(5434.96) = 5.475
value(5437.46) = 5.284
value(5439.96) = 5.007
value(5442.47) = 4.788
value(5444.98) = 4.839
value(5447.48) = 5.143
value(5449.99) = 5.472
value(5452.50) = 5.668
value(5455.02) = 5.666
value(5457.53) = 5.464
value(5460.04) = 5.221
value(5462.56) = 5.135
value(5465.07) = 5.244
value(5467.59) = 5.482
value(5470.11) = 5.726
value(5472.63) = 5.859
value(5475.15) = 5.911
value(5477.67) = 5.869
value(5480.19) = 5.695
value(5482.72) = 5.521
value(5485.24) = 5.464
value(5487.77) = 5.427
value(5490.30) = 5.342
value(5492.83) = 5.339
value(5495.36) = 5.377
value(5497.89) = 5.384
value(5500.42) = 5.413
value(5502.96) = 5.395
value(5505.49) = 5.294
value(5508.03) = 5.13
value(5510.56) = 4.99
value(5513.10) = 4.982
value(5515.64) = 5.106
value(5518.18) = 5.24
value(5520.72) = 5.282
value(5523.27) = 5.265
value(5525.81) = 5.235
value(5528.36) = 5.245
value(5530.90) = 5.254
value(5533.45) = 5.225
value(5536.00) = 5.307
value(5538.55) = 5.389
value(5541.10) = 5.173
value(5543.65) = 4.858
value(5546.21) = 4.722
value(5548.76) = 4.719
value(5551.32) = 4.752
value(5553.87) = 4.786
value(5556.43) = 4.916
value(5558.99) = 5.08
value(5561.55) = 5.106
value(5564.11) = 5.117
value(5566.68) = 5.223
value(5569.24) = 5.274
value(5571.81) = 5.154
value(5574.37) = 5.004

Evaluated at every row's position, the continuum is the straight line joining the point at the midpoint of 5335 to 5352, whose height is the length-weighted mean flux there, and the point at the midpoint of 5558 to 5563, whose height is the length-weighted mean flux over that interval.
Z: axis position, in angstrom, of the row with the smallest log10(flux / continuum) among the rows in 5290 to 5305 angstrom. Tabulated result 5291.71 angstrom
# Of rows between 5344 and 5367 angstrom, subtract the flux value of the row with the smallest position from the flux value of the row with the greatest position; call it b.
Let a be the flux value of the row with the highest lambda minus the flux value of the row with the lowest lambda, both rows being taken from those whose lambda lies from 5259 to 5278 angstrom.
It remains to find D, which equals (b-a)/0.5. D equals 0.3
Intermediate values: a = -0.06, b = 0.1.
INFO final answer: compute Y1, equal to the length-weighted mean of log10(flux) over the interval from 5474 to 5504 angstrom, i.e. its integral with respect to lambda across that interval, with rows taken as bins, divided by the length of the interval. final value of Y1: 0.741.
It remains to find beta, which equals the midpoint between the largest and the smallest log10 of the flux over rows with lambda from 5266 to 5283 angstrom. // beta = 0.713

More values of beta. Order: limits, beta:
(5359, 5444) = 0.722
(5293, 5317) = 0.723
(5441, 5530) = 0.726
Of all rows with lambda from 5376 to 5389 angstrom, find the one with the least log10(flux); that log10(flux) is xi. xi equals 0.686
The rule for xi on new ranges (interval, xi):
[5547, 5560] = 0.674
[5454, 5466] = 0.711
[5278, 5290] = 0.714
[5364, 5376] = 0.680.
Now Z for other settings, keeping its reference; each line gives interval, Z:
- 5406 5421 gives 5407.49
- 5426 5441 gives 5439.96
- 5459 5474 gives 5462.56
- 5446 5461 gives 5447.48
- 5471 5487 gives 5485.24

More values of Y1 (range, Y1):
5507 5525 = 0.711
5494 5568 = 0.710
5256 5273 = 0.713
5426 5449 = 0.719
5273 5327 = 0.725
